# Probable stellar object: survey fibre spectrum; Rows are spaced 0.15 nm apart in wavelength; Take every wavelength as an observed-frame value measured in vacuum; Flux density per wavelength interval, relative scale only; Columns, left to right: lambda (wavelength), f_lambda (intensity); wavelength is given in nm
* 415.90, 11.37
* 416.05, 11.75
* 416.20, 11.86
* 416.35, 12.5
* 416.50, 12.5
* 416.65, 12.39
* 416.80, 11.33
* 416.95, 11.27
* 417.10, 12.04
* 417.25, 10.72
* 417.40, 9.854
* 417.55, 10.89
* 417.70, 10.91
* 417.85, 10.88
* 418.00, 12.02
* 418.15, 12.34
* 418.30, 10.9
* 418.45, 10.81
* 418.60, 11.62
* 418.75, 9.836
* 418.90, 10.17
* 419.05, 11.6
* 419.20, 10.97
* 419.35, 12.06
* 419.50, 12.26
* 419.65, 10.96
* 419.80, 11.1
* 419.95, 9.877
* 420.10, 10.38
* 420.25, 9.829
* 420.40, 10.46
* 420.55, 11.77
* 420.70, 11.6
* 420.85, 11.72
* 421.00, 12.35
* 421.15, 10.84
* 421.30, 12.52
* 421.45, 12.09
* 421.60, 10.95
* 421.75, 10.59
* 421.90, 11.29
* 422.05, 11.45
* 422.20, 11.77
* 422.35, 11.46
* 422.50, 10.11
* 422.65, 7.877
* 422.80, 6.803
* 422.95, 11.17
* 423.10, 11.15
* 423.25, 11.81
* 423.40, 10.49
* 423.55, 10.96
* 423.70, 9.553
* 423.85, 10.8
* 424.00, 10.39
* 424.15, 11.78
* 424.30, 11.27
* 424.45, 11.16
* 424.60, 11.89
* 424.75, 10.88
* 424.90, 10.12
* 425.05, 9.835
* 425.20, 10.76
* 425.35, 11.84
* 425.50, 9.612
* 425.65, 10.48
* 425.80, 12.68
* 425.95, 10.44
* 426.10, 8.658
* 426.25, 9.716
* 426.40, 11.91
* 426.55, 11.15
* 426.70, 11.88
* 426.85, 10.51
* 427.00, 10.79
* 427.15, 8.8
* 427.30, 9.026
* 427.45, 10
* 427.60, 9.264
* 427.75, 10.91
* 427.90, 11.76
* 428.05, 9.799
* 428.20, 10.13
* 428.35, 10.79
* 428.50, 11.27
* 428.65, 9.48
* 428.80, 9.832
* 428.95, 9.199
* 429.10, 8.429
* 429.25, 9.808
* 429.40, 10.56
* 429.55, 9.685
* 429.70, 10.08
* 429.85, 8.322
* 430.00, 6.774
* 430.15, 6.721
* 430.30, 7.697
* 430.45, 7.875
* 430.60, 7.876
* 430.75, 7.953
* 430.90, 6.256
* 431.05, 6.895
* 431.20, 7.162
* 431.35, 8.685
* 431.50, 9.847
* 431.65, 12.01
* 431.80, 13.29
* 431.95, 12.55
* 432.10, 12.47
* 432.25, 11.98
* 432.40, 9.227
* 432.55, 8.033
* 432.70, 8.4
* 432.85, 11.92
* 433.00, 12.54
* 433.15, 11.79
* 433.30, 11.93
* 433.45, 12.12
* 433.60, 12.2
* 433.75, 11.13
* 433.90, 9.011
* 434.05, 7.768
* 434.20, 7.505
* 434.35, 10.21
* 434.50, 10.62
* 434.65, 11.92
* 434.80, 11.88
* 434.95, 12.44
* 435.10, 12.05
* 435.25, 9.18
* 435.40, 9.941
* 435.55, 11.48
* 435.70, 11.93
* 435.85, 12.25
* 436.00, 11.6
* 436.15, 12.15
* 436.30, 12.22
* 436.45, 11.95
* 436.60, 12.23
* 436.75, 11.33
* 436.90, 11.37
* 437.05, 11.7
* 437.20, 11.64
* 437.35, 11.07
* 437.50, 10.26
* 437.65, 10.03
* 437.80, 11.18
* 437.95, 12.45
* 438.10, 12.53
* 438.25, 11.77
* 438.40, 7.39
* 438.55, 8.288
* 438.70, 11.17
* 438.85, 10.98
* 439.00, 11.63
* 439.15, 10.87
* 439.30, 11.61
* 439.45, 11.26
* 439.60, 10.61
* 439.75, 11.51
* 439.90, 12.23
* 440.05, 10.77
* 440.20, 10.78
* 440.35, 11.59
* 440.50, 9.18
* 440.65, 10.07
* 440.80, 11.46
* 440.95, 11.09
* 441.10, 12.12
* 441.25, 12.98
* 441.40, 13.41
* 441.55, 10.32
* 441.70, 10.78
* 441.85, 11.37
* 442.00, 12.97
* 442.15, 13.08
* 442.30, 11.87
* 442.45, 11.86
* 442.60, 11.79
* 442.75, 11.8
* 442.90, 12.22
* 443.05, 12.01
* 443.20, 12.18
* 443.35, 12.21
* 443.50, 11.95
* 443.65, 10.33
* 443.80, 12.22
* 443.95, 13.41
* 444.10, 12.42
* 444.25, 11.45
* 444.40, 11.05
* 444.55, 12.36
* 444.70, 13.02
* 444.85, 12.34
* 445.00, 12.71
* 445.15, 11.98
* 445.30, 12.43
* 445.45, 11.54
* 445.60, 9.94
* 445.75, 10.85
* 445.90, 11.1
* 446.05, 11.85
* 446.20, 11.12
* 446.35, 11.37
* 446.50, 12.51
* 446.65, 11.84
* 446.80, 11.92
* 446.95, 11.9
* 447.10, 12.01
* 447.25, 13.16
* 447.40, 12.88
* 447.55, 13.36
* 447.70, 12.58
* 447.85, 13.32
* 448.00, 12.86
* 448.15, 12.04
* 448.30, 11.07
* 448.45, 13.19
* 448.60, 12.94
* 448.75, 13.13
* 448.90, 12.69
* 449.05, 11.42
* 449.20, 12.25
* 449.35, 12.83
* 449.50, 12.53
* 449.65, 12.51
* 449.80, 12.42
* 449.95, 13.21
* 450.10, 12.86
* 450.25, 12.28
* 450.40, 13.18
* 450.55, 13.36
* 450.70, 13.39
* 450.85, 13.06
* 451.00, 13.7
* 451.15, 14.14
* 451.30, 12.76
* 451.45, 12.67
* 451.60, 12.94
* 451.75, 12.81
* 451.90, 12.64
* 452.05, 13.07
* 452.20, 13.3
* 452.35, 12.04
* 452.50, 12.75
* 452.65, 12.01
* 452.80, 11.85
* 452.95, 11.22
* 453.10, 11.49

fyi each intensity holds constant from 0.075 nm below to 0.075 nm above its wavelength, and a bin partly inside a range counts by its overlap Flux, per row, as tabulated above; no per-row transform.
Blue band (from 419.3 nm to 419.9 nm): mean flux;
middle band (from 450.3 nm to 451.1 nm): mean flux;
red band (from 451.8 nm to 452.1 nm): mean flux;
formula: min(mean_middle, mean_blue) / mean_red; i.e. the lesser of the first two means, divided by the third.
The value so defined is 0.90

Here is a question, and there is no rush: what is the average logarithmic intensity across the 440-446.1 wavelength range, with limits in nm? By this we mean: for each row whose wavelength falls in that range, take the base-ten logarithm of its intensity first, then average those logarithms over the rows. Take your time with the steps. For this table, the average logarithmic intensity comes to 1.07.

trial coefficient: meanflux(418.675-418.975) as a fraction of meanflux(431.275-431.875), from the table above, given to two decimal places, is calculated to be 0.91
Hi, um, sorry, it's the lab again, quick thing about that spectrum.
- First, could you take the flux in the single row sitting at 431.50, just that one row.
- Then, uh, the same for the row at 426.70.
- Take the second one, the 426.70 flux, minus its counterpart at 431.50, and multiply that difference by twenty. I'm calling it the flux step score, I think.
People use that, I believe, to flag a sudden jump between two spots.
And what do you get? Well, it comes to 41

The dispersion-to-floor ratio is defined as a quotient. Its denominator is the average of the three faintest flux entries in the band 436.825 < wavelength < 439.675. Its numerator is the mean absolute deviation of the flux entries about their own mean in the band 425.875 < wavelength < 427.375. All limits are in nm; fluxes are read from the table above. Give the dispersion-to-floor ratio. 0.116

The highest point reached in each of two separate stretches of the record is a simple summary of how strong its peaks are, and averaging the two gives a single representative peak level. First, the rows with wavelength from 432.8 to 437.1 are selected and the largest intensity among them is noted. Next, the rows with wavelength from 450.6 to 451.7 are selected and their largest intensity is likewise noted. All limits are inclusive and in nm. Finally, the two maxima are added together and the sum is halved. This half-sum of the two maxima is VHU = 13.3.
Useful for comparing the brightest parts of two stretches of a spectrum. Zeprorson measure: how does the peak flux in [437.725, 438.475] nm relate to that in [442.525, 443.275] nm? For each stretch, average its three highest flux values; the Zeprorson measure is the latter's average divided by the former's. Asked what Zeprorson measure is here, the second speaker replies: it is 0.991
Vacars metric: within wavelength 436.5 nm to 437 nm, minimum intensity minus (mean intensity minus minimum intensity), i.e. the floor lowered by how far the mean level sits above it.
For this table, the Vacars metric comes 11.0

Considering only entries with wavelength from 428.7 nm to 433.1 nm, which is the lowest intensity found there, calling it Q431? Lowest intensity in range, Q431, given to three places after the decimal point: 6.256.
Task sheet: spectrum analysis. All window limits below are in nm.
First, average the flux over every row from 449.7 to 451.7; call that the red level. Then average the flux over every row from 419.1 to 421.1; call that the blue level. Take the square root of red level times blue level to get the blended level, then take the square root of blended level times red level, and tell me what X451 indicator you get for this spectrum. 12.6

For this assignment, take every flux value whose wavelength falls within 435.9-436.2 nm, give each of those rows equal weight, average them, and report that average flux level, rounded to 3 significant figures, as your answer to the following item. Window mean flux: 11.9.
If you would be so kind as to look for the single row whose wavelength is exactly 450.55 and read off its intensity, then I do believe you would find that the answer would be 13.36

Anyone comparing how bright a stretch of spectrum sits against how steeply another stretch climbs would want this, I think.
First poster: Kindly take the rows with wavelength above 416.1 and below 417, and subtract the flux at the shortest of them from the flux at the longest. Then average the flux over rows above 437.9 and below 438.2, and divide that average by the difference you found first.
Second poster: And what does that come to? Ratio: -21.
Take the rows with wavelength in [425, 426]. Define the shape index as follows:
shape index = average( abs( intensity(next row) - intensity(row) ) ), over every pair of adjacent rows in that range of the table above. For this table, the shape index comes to 1.59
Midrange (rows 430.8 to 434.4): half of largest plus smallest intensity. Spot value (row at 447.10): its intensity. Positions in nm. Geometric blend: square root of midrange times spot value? 10.8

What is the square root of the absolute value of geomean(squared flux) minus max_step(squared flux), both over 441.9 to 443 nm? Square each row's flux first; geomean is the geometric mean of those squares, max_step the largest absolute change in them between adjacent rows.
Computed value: 11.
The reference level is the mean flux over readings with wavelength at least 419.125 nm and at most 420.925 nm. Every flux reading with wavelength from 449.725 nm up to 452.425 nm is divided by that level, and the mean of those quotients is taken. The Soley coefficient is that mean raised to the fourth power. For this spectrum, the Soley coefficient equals 1.9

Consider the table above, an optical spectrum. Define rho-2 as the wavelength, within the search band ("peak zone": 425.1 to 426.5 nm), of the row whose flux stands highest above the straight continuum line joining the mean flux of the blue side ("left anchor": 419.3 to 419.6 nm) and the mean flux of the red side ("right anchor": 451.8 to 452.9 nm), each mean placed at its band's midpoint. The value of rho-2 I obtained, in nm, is 425.80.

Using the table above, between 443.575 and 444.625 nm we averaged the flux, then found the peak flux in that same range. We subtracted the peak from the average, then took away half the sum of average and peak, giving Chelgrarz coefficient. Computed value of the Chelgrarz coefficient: -14.2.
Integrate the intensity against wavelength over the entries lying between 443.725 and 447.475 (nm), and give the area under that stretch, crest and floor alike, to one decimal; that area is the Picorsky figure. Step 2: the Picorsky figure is 44.9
